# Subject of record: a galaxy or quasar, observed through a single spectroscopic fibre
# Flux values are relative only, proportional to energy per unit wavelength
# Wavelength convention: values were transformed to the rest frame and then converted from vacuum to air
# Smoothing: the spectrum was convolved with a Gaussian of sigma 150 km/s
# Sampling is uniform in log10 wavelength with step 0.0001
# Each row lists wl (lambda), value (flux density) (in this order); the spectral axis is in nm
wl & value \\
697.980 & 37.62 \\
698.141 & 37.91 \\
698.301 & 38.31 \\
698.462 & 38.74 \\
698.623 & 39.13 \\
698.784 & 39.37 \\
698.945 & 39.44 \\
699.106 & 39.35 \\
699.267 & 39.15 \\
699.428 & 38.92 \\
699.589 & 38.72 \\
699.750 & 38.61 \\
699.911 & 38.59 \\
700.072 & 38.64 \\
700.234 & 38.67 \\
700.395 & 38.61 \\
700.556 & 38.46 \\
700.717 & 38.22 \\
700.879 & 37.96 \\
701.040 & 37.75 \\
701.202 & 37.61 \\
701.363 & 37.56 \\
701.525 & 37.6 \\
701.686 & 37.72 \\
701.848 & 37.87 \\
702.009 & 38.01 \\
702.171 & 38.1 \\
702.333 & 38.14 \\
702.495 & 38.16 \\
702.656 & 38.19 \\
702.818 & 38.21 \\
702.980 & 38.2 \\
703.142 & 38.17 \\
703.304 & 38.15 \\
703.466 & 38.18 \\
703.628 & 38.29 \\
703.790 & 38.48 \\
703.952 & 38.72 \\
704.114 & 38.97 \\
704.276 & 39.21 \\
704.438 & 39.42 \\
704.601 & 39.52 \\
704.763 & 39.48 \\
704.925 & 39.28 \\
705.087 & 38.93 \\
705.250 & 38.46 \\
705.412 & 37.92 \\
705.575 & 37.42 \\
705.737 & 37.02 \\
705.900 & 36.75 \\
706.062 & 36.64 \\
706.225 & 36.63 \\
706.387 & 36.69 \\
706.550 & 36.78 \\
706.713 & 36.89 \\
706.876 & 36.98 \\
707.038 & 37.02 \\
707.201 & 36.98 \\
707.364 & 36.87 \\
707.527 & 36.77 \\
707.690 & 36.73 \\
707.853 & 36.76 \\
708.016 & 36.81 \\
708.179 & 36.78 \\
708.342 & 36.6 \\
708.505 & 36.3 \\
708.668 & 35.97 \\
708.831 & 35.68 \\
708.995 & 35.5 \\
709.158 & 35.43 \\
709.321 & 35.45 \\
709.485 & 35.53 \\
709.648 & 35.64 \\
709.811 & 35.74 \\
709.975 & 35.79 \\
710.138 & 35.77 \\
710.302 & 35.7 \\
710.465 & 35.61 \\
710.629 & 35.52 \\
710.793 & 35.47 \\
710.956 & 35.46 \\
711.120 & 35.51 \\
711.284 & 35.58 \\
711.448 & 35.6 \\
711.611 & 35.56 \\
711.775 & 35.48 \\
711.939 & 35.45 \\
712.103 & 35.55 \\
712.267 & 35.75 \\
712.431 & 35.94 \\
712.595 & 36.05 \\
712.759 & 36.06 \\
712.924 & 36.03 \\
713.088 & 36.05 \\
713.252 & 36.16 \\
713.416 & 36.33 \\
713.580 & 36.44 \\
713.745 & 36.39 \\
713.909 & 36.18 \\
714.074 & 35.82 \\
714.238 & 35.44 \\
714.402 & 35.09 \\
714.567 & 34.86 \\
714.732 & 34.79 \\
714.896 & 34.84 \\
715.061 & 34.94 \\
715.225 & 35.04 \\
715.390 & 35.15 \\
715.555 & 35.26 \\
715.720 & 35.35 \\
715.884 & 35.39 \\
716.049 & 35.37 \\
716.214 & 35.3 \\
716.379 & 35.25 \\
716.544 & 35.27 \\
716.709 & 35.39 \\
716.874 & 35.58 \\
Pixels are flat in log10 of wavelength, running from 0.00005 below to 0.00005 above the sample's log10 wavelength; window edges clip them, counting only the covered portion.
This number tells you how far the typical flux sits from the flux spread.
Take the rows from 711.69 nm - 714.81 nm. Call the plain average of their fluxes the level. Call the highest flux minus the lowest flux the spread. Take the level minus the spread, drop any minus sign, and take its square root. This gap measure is 5.84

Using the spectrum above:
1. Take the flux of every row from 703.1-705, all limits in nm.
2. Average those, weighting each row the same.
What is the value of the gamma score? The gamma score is 38.8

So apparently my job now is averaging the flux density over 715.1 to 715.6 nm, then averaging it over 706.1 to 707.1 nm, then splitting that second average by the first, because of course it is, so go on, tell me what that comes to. 1.05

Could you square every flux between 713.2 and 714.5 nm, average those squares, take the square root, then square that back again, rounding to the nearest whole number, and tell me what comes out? 1295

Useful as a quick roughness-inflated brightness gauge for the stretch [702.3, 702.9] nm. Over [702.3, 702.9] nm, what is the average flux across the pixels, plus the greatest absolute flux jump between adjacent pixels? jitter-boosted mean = 38.2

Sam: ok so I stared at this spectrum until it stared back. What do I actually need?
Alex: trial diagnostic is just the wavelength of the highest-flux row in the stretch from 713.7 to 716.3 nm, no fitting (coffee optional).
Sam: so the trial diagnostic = 713.745 nm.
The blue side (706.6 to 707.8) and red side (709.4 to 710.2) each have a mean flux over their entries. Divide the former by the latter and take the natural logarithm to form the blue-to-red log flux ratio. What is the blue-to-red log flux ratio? 0.033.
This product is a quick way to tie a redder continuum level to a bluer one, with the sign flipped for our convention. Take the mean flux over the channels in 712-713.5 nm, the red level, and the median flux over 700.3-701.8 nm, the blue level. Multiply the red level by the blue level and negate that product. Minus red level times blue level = -1359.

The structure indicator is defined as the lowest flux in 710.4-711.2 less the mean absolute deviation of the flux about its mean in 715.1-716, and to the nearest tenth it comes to 35.3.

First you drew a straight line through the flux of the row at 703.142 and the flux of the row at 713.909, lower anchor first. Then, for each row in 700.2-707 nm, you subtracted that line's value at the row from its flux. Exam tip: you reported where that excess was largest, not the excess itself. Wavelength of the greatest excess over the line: 704.601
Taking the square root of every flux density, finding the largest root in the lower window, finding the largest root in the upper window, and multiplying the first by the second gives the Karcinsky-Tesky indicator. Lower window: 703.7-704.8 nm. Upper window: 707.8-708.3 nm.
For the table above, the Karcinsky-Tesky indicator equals 38.1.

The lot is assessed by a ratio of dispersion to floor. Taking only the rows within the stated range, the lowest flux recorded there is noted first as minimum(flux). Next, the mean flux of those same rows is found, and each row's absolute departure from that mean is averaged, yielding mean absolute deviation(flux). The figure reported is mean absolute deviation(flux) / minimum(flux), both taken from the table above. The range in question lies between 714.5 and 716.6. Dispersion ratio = 0.005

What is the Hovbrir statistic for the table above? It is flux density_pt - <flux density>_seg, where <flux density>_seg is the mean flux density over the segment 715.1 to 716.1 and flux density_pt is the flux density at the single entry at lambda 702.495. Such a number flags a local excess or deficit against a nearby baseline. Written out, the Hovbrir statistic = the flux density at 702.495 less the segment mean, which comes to 2.9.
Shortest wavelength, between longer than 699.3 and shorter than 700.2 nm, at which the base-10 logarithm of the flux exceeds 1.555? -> 699.428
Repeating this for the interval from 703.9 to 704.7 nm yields 703.952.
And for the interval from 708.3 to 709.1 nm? 708.342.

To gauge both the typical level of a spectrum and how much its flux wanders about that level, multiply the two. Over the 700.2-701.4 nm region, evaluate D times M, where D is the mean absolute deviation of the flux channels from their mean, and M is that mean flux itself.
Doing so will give 15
